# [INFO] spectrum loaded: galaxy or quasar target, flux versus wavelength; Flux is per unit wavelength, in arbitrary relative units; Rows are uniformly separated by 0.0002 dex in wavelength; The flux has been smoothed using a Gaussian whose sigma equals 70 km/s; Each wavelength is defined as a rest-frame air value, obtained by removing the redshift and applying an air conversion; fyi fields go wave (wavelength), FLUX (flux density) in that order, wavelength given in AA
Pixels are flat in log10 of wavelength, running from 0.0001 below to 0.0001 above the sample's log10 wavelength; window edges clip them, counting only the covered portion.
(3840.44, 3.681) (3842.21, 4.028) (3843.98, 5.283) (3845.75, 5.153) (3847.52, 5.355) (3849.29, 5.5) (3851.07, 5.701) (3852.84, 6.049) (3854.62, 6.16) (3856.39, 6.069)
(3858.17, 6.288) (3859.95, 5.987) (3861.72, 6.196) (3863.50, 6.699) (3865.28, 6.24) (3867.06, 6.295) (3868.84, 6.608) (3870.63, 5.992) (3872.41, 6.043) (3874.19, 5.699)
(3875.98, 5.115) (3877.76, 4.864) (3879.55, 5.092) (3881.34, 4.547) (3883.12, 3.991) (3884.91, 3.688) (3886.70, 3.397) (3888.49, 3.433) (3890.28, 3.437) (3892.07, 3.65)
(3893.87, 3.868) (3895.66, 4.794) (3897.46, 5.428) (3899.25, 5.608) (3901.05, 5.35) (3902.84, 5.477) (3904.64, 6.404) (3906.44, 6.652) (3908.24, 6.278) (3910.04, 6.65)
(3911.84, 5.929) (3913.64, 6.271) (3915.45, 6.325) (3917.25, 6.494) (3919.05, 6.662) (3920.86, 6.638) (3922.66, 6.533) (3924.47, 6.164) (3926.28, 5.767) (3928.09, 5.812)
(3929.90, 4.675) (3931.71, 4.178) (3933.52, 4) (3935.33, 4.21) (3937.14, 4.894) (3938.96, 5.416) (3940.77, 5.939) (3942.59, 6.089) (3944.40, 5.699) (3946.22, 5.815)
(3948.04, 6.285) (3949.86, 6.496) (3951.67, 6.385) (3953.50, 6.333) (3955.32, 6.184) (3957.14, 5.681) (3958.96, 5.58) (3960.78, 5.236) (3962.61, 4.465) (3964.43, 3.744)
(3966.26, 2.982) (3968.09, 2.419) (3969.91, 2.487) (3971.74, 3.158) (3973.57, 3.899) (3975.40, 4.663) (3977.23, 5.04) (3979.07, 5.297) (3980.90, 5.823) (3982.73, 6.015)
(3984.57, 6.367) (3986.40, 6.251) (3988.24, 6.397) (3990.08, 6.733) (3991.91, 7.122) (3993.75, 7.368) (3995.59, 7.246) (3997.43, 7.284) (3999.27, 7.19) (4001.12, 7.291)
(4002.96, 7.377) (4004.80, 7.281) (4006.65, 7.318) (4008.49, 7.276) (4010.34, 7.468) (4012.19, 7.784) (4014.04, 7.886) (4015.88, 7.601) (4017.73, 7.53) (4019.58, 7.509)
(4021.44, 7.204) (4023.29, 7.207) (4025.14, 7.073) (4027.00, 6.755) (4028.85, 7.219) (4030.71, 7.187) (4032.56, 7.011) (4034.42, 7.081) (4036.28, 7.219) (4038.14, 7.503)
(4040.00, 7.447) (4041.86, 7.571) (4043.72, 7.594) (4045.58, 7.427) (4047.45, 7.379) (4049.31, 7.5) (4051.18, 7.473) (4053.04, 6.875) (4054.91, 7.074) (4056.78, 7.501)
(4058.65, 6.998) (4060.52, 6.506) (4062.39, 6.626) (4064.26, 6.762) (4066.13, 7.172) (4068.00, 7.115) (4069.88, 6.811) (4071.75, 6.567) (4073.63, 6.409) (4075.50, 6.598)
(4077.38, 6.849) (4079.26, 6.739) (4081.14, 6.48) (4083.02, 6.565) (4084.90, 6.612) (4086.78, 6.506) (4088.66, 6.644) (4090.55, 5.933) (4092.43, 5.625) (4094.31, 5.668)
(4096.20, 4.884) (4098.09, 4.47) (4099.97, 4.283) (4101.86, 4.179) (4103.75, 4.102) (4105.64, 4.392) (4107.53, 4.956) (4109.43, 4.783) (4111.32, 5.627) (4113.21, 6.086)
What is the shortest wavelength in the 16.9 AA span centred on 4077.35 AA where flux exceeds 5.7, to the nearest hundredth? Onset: 4069.88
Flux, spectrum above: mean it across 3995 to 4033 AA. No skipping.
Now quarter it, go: 1.8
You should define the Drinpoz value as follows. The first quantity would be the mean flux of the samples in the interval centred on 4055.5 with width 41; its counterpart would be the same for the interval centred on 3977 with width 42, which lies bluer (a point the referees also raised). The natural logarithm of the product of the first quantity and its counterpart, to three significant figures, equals 3.62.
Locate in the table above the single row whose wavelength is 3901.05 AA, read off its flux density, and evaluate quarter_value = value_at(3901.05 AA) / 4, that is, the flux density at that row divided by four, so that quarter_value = 1.34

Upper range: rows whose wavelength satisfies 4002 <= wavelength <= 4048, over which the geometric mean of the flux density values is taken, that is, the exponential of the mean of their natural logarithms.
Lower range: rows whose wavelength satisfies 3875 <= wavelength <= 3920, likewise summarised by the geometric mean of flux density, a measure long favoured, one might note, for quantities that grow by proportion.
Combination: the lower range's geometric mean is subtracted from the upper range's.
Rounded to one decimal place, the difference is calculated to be 2.3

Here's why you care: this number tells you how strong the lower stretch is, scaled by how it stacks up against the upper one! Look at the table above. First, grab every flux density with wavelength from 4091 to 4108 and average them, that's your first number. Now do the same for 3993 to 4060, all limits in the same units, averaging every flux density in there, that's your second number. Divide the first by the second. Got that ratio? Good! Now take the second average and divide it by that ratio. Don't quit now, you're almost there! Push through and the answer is 11.3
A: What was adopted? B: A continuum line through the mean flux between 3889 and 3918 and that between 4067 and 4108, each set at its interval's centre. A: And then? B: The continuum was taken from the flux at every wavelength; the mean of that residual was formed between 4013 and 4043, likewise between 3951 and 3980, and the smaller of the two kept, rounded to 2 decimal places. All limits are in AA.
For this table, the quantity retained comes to -1.04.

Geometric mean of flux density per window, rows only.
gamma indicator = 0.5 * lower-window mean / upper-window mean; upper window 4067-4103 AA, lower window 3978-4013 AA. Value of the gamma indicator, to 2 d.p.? 0.57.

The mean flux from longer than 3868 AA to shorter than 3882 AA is 5.5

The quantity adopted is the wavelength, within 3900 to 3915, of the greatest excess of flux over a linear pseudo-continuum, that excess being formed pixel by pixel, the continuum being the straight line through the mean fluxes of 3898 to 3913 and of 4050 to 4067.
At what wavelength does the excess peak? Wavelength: 3906.44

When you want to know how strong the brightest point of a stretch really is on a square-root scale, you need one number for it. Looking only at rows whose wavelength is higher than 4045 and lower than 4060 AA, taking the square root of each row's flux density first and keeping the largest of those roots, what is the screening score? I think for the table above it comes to 2.74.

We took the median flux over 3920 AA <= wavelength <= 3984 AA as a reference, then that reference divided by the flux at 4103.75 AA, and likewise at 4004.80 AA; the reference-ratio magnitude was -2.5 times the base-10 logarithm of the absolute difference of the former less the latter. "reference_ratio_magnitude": 0.6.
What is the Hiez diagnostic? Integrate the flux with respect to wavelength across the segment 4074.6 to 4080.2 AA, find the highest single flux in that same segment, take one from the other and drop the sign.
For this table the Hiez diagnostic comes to 31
